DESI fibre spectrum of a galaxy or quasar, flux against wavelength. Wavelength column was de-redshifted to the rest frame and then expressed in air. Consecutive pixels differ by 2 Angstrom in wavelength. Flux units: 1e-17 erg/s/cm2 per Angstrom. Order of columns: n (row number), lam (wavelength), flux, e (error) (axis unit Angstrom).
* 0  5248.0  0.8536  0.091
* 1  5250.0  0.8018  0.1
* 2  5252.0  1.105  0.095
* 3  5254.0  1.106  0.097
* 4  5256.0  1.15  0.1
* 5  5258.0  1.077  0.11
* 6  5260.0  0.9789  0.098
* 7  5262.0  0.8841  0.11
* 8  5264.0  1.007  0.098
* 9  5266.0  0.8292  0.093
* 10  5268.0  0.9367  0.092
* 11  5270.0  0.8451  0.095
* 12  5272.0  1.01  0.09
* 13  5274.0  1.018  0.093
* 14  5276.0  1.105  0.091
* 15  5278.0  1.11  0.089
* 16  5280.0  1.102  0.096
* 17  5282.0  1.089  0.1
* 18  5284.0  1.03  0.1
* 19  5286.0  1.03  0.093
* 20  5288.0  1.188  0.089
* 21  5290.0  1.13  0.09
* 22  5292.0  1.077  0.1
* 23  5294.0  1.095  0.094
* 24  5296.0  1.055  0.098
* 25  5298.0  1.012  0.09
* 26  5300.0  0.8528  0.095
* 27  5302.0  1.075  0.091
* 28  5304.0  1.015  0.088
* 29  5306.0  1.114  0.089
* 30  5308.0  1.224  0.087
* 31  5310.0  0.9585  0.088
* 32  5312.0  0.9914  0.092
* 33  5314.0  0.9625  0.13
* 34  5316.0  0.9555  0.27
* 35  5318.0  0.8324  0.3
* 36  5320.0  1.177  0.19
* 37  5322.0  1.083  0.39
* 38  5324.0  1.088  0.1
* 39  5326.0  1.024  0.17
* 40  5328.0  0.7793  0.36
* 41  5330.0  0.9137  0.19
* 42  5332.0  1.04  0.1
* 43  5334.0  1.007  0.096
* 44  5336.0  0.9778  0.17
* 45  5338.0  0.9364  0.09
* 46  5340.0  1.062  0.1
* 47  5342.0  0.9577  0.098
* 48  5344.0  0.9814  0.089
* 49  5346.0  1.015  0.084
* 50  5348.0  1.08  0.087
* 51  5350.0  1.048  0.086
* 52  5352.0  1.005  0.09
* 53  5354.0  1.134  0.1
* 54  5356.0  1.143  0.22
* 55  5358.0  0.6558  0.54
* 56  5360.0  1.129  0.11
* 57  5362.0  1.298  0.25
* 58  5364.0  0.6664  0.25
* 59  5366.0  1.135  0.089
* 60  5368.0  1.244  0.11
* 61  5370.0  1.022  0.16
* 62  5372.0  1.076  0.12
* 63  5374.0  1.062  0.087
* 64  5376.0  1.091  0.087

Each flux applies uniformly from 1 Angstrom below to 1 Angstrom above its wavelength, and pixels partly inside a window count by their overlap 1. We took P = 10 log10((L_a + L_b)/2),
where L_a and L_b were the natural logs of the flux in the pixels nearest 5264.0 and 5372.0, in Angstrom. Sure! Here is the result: -14.0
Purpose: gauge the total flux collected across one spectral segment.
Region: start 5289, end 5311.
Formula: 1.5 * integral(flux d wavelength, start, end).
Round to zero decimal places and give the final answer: 35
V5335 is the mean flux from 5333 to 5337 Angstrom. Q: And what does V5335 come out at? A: 0.99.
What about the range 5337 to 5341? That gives 1.00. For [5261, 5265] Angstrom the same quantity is 0.95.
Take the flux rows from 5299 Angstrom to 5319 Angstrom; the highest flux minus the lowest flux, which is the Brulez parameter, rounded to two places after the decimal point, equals 0.39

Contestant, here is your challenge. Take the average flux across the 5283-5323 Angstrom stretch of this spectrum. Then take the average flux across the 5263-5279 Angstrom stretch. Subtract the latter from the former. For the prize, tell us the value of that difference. 0.06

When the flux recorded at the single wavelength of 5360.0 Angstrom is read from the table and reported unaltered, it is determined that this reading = 1.129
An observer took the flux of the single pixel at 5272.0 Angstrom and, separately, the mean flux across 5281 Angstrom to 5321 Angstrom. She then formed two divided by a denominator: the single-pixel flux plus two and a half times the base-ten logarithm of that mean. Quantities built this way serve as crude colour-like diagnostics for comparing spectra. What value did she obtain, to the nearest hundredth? 1.89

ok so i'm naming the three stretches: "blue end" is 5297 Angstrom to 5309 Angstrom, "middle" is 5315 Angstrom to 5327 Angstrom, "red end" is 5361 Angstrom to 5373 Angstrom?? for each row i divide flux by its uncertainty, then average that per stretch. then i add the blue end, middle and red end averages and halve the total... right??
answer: 12.5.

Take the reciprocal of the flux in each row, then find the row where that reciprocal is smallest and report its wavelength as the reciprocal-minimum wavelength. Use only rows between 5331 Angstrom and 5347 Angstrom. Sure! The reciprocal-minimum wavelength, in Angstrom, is 5340.0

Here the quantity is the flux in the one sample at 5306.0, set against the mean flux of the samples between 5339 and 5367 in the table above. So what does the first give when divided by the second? 1.09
